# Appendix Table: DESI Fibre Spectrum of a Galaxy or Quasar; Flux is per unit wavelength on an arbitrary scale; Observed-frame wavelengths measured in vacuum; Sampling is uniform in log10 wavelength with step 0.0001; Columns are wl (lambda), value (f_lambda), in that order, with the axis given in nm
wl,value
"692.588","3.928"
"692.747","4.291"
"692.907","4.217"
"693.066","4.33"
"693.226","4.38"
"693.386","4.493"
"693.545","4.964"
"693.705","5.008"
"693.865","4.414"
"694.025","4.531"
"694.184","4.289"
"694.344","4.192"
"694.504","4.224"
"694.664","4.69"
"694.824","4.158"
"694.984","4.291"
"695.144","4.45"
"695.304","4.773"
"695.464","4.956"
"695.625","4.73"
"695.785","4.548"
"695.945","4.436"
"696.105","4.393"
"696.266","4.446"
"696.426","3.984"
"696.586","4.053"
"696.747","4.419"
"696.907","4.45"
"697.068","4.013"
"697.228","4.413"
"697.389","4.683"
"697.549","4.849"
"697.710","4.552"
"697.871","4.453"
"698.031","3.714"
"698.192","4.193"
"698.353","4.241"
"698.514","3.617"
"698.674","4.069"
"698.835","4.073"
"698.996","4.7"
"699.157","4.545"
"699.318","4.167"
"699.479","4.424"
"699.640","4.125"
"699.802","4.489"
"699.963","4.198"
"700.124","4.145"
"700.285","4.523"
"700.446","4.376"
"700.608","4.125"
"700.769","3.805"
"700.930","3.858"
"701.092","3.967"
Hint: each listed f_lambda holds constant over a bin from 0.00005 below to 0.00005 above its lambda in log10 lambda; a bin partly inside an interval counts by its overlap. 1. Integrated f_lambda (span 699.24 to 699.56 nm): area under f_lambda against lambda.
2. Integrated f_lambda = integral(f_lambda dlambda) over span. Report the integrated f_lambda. 1.38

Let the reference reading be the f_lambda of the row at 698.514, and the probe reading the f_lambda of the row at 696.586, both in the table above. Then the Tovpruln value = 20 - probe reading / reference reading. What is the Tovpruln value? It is 18.9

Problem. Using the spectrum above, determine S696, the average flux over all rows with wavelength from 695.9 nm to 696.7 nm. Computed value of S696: 4.26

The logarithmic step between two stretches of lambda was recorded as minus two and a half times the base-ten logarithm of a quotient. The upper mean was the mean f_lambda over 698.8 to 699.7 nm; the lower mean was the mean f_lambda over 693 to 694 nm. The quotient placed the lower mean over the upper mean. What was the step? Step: -0.06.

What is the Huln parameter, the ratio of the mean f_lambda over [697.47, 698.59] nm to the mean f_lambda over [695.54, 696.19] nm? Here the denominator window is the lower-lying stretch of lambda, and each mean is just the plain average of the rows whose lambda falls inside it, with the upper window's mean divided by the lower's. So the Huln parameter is 0.935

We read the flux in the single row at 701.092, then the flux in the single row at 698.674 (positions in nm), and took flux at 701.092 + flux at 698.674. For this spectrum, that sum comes 8.0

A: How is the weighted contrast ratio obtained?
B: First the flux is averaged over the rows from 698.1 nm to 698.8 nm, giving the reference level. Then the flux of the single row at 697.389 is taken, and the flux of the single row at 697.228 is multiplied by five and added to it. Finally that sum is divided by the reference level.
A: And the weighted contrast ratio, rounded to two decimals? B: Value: 6.64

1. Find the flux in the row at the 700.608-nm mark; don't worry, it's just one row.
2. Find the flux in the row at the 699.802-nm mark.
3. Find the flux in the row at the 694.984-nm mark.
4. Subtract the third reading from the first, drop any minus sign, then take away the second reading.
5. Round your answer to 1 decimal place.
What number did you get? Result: -4.3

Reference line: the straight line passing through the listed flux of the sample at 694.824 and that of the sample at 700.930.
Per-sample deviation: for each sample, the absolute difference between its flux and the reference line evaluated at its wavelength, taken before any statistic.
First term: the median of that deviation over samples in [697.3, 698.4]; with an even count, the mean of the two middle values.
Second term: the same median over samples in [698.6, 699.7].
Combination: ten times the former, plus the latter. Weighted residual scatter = 4.68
